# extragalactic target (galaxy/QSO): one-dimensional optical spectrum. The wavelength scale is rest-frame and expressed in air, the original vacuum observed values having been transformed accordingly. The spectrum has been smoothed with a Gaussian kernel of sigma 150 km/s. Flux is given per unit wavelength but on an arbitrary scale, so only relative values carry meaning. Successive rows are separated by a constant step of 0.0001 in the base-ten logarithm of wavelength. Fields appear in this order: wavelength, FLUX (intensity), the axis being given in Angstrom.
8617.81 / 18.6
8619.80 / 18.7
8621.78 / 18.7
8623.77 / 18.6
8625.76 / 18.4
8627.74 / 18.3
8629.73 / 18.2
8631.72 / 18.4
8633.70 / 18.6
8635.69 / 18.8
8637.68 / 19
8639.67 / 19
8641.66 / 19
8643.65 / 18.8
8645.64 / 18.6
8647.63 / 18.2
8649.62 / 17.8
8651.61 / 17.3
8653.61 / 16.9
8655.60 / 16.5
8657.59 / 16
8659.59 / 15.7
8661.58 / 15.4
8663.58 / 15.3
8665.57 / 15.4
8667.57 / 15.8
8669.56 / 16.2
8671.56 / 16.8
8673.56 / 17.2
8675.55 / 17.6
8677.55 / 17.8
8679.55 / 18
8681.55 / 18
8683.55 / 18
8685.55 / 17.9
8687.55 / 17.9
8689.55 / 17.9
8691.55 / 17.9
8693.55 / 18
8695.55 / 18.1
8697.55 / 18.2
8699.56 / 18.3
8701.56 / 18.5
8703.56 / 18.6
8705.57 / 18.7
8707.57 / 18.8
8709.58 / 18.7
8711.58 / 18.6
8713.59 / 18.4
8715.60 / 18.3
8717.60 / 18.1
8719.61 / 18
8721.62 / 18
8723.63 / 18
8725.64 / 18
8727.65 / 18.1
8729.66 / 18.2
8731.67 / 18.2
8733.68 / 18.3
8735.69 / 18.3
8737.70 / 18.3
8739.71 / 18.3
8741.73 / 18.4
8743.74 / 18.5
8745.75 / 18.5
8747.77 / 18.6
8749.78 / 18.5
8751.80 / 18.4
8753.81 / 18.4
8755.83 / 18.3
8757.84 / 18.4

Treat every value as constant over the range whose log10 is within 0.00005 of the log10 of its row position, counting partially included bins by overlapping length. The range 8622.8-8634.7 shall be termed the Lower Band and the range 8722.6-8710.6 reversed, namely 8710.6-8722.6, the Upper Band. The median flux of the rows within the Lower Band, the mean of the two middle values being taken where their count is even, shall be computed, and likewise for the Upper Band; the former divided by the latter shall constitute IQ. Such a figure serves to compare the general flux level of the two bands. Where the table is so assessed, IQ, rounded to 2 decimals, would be 1.01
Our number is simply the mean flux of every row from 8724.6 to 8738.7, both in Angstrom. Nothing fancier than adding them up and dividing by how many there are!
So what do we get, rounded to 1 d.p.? 18.2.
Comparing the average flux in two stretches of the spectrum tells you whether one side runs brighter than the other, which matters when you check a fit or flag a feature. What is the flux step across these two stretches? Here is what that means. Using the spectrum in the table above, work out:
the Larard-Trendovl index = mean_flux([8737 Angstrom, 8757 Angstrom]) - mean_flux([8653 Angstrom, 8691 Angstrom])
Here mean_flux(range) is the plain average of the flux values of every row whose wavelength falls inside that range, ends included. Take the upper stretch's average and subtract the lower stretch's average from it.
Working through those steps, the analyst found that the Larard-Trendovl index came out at 1.6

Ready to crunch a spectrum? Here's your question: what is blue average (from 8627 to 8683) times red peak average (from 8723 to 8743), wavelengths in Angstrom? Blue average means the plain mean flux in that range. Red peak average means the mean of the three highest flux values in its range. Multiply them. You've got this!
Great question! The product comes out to 320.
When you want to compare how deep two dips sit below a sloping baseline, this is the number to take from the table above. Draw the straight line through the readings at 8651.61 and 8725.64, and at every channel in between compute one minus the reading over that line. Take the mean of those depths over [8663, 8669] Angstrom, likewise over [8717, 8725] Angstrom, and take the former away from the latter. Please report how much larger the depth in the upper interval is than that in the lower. -0.11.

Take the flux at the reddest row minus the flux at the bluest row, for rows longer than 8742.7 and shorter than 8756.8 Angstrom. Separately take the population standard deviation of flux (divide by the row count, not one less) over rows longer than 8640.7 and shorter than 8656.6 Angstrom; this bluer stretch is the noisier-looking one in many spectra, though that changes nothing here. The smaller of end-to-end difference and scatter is -0.2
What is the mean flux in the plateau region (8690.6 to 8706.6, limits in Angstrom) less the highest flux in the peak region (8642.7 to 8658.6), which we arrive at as -0.5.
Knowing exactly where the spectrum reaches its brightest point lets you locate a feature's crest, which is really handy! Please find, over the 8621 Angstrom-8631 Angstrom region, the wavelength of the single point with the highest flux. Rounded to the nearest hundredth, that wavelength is 8621.78 Angstrom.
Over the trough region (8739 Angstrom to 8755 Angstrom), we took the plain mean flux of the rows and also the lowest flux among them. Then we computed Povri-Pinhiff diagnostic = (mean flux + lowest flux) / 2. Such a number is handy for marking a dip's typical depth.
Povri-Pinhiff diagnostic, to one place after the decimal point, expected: 18.4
